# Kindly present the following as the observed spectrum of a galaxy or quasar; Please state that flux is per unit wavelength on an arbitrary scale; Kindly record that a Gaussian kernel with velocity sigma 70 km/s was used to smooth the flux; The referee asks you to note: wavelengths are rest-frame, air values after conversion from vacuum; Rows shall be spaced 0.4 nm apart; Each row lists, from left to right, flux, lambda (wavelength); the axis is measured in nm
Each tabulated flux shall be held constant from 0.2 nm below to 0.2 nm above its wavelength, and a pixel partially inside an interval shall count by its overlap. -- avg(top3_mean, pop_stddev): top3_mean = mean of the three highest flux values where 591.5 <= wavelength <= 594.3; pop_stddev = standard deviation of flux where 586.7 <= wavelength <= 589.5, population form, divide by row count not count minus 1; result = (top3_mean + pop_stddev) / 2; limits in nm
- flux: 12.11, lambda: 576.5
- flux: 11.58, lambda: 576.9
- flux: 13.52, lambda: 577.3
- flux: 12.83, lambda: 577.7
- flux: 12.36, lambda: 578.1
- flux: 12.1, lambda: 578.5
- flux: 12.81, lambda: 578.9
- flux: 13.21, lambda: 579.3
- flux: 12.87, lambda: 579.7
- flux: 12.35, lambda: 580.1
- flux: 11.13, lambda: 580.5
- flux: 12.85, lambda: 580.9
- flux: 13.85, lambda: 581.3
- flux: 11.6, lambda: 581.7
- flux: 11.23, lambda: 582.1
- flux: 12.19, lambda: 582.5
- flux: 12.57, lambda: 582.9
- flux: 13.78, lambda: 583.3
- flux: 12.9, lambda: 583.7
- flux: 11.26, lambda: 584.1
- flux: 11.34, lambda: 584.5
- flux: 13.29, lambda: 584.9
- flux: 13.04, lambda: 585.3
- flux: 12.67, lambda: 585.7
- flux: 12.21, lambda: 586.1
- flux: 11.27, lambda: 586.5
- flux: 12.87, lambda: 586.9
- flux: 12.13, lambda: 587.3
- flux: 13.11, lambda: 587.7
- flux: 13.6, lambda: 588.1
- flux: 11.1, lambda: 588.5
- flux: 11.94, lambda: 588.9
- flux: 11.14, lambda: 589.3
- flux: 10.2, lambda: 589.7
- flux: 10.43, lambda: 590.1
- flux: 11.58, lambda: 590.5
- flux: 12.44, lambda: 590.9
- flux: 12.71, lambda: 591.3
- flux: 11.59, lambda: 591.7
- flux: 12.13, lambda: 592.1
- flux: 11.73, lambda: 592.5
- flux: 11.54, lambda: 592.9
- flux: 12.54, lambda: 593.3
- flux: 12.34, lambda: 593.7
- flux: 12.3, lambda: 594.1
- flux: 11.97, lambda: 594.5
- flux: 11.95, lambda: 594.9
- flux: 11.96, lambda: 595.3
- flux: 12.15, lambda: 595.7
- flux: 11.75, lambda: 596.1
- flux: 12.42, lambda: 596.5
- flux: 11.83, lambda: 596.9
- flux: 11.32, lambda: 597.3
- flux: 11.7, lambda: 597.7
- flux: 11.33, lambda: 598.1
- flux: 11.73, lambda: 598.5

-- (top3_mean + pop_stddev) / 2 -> 6.64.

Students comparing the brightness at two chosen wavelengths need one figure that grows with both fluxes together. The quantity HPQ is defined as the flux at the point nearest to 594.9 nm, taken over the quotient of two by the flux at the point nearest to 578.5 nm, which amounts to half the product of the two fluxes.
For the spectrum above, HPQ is 72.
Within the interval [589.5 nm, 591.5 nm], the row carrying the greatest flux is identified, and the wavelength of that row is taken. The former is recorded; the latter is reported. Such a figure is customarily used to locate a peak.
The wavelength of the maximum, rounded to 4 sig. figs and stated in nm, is 591.3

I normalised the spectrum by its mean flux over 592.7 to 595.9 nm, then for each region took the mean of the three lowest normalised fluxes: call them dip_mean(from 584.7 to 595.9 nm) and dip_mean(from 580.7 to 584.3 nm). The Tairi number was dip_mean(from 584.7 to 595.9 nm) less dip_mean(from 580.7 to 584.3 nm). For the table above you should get -0.07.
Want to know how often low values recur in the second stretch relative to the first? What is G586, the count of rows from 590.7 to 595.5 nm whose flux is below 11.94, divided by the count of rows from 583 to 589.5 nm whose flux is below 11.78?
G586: 0.6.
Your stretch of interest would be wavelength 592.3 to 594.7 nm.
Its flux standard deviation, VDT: 0.4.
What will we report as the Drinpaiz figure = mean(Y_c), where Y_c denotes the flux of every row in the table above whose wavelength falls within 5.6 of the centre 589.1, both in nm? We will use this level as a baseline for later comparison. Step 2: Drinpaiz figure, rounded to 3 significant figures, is 12.0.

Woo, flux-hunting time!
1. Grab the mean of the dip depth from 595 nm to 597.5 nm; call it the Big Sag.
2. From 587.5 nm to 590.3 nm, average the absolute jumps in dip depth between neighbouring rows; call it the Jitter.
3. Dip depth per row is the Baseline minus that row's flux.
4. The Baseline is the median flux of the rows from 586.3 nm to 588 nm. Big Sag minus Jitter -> -0.37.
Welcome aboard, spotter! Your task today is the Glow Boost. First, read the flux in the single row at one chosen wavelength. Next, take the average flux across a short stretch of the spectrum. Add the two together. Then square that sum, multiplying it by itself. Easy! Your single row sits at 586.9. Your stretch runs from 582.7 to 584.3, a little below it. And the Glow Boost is 650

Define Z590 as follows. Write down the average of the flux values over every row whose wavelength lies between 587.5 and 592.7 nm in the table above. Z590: 11.8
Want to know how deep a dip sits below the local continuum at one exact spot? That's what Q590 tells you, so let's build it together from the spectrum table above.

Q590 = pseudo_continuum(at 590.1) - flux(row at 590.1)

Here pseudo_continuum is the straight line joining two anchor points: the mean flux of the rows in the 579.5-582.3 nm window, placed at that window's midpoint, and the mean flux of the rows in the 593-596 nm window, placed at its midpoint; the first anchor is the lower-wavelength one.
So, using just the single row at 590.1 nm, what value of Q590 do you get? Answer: 1.8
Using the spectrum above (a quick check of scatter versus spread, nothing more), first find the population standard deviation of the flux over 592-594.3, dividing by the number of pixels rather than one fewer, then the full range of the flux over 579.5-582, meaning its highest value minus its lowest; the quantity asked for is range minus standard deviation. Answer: 2.4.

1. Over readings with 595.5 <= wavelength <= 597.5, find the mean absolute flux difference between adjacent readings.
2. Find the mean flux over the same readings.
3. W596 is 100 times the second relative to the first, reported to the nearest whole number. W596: 2192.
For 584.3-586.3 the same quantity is 1651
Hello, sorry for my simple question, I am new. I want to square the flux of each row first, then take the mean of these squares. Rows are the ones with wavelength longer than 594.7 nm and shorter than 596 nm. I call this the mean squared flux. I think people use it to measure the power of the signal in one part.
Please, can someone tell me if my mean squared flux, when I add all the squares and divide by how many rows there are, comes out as 144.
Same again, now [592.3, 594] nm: 145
